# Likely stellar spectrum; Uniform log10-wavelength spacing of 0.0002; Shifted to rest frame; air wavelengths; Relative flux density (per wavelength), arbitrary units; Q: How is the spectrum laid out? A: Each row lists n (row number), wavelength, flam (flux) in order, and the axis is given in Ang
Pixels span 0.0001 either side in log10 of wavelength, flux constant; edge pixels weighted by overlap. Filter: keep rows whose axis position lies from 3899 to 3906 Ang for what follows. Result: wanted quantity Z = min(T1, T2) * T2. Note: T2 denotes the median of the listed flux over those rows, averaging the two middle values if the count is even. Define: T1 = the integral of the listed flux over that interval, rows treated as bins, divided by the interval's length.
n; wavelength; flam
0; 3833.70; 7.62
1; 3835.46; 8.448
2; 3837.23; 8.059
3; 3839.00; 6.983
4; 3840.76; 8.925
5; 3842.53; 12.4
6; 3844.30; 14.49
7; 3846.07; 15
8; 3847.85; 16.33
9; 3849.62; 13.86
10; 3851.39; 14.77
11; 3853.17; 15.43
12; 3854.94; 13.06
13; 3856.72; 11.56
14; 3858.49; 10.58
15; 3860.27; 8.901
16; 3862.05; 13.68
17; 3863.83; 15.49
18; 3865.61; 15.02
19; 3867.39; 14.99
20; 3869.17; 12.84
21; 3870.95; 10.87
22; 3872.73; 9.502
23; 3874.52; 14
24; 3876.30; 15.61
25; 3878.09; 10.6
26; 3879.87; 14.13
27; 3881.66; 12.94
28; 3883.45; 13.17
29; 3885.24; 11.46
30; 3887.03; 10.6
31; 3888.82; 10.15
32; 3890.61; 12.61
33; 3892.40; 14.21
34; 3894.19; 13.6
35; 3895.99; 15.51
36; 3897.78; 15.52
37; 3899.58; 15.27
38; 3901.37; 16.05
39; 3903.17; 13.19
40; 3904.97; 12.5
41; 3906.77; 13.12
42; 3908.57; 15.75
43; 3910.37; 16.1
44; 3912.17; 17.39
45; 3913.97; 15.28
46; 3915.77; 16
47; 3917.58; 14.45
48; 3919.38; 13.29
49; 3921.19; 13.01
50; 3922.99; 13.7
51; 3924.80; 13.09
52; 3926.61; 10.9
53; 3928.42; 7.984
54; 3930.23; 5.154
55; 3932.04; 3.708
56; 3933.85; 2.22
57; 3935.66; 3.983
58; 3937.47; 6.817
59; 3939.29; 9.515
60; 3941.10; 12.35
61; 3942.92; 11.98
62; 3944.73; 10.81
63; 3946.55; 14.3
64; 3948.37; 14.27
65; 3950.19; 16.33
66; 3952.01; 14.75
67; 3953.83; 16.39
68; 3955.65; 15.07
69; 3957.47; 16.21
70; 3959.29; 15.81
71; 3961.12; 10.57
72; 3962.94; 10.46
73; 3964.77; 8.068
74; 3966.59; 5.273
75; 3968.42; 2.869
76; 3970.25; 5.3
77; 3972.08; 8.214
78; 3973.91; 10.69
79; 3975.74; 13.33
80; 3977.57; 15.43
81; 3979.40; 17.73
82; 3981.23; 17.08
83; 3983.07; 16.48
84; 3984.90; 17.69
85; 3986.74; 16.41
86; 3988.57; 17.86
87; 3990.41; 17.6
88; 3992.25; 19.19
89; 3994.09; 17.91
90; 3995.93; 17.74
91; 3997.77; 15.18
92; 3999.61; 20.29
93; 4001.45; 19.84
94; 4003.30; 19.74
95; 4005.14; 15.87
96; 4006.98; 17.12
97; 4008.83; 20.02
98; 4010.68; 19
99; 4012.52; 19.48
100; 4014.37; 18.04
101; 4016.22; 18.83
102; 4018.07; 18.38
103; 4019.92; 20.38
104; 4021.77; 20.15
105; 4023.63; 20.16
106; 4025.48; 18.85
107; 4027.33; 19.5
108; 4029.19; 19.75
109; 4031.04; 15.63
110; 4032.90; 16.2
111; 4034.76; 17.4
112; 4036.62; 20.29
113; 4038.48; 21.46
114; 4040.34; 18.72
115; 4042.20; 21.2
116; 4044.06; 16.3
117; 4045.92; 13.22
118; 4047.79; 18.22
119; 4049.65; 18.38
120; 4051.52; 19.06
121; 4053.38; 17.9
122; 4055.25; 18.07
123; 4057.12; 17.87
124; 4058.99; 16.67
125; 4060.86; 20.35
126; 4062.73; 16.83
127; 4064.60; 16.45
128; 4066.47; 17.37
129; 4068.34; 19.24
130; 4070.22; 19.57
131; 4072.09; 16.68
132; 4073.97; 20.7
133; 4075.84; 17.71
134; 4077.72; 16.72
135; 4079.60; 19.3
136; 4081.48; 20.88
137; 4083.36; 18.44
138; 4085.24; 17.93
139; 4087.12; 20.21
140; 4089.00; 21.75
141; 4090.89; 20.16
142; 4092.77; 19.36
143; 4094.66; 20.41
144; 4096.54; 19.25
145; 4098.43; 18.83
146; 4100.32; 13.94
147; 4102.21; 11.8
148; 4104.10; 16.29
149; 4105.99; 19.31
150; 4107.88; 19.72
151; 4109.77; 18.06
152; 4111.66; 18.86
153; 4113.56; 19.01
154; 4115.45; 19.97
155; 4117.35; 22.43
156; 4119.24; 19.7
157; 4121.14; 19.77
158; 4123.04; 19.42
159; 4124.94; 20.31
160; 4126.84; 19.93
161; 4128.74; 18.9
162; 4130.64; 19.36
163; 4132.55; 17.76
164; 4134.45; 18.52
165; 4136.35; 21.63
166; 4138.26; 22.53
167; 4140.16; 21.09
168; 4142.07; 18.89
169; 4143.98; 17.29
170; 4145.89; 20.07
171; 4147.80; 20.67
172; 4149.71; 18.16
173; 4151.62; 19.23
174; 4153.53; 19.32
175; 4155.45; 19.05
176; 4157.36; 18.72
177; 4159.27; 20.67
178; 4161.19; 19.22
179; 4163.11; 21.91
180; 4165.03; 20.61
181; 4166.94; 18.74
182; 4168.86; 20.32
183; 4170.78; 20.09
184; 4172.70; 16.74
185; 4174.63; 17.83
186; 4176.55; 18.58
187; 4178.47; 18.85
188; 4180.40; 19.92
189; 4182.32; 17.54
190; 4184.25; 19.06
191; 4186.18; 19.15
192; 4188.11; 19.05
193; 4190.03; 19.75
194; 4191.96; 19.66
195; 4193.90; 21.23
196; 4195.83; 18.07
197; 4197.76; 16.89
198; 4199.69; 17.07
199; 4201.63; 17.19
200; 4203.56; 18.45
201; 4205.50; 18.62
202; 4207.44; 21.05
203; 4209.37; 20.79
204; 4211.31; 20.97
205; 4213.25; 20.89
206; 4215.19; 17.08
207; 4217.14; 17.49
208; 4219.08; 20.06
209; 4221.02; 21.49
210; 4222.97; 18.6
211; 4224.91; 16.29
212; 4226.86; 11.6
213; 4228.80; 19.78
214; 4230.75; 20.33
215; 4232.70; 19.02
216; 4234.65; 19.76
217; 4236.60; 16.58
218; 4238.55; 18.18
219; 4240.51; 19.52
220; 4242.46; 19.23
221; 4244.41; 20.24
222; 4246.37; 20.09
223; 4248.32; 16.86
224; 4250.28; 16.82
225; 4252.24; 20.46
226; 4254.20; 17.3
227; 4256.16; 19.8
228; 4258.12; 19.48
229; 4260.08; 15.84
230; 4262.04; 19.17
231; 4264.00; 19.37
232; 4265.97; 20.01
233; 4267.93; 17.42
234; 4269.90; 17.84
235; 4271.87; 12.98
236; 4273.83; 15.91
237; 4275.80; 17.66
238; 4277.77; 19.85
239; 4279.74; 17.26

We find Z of 202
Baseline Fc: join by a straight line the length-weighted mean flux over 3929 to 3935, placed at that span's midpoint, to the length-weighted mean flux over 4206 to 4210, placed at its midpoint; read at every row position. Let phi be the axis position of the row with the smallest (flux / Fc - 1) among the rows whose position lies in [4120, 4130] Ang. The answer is 4128.74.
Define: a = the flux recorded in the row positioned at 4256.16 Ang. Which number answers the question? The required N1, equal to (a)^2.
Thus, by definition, 392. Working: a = 19.8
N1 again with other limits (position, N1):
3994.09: 321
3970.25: 28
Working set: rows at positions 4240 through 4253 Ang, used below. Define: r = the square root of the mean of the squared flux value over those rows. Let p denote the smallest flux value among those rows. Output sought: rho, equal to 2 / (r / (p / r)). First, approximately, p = 16.82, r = 19.1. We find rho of 0.092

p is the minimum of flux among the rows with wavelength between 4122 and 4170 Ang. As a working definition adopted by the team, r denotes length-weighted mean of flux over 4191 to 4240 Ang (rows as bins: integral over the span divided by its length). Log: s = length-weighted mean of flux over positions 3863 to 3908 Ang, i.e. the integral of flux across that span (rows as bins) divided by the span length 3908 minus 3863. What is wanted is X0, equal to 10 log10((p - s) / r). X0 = -6.74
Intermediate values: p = 17.29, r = 18.7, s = 13.3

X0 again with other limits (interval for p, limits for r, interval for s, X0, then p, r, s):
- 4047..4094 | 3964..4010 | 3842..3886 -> -6.68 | 16.45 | 15.0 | 13.2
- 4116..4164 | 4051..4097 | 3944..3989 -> -6.46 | 17.29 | 18.8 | 13.1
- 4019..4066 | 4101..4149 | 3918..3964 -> -10.08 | 13.22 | 19.2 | 11.3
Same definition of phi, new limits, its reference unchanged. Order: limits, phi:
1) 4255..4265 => 4260.08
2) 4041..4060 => 4045.92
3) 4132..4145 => 4143.98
